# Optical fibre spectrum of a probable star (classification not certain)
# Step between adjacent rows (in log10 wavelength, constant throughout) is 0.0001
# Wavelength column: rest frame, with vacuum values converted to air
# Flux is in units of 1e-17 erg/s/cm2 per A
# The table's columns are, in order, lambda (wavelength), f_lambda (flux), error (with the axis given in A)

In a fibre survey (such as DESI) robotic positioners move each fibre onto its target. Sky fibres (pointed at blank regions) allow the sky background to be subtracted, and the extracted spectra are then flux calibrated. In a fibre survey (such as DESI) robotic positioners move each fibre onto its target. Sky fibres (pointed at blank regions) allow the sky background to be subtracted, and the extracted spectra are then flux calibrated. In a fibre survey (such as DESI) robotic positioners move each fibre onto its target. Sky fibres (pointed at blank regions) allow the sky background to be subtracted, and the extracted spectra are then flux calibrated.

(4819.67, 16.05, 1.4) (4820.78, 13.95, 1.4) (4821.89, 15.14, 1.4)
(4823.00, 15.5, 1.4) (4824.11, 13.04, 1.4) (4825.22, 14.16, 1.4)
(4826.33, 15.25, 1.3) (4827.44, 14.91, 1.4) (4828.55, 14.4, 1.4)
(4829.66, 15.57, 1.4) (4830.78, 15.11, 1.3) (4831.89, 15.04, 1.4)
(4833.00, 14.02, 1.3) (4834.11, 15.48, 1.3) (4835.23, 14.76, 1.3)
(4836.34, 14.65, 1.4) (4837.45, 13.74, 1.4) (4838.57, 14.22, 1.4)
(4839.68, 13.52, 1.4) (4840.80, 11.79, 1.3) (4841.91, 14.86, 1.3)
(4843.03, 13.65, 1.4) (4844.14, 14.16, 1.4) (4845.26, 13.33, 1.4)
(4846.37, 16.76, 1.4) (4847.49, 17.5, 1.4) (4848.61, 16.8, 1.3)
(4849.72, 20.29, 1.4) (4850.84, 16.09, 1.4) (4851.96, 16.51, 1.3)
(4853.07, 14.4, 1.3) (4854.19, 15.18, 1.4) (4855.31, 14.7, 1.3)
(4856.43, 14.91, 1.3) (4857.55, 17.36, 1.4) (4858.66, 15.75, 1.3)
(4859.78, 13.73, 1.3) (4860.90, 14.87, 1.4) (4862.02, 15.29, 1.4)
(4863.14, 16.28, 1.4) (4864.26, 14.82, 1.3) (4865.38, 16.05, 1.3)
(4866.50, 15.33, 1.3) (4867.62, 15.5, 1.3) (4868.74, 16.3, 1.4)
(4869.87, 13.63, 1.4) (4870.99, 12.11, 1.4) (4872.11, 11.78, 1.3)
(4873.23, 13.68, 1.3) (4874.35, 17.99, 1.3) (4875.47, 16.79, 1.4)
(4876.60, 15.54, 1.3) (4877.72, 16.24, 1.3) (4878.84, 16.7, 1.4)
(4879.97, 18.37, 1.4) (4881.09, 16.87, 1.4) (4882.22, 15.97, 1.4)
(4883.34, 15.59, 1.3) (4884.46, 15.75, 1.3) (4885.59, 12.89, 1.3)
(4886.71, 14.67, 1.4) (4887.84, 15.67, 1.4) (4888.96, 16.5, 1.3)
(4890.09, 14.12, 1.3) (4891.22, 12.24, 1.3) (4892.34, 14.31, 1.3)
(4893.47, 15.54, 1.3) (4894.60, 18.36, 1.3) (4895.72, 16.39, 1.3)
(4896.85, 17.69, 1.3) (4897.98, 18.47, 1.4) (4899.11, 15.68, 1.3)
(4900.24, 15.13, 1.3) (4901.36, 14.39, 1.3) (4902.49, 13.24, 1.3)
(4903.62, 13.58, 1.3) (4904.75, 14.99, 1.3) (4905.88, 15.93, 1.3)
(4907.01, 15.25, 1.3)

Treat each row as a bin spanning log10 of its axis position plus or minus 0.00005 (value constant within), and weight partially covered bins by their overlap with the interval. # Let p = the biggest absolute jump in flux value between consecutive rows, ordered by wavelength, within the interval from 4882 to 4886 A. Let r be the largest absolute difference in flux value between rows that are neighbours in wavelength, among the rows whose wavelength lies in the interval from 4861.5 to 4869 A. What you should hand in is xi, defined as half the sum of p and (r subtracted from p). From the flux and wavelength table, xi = 2.1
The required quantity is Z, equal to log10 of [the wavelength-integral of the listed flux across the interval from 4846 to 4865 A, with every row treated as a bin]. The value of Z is 2.48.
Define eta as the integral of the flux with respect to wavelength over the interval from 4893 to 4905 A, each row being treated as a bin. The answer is 189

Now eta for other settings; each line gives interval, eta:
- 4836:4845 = 124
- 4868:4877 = 132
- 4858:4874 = 236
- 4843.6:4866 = 353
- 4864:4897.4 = 516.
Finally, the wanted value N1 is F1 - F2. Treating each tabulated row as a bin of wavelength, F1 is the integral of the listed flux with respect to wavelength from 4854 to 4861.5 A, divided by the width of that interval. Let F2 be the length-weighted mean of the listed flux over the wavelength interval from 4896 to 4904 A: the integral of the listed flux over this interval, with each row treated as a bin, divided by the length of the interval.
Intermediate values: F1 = 15.22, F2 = 15.5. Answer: -0.3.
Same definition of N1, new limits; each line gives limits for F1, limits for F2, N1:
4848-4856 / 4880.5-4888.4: 0.9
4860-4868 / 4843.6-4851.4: -1.0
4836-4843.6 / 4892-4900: -2.9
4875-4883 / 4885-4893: 2.2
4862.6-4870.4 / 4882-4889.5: 0.1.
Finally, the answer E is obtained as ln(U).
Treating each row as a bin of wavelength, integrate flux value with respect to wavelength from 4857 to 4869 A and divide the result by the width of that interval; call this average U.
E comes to 2.745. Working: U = 15.6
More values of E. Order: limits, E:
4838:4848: 2.667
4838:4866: 2.729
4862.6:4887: 2.735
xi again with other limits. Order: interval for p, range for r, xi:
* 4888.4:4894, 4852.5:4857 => 2.0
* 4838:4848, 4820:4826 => 2.2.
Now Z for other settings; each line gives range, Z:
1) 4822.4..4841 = 2.43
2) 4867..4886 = 2.47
